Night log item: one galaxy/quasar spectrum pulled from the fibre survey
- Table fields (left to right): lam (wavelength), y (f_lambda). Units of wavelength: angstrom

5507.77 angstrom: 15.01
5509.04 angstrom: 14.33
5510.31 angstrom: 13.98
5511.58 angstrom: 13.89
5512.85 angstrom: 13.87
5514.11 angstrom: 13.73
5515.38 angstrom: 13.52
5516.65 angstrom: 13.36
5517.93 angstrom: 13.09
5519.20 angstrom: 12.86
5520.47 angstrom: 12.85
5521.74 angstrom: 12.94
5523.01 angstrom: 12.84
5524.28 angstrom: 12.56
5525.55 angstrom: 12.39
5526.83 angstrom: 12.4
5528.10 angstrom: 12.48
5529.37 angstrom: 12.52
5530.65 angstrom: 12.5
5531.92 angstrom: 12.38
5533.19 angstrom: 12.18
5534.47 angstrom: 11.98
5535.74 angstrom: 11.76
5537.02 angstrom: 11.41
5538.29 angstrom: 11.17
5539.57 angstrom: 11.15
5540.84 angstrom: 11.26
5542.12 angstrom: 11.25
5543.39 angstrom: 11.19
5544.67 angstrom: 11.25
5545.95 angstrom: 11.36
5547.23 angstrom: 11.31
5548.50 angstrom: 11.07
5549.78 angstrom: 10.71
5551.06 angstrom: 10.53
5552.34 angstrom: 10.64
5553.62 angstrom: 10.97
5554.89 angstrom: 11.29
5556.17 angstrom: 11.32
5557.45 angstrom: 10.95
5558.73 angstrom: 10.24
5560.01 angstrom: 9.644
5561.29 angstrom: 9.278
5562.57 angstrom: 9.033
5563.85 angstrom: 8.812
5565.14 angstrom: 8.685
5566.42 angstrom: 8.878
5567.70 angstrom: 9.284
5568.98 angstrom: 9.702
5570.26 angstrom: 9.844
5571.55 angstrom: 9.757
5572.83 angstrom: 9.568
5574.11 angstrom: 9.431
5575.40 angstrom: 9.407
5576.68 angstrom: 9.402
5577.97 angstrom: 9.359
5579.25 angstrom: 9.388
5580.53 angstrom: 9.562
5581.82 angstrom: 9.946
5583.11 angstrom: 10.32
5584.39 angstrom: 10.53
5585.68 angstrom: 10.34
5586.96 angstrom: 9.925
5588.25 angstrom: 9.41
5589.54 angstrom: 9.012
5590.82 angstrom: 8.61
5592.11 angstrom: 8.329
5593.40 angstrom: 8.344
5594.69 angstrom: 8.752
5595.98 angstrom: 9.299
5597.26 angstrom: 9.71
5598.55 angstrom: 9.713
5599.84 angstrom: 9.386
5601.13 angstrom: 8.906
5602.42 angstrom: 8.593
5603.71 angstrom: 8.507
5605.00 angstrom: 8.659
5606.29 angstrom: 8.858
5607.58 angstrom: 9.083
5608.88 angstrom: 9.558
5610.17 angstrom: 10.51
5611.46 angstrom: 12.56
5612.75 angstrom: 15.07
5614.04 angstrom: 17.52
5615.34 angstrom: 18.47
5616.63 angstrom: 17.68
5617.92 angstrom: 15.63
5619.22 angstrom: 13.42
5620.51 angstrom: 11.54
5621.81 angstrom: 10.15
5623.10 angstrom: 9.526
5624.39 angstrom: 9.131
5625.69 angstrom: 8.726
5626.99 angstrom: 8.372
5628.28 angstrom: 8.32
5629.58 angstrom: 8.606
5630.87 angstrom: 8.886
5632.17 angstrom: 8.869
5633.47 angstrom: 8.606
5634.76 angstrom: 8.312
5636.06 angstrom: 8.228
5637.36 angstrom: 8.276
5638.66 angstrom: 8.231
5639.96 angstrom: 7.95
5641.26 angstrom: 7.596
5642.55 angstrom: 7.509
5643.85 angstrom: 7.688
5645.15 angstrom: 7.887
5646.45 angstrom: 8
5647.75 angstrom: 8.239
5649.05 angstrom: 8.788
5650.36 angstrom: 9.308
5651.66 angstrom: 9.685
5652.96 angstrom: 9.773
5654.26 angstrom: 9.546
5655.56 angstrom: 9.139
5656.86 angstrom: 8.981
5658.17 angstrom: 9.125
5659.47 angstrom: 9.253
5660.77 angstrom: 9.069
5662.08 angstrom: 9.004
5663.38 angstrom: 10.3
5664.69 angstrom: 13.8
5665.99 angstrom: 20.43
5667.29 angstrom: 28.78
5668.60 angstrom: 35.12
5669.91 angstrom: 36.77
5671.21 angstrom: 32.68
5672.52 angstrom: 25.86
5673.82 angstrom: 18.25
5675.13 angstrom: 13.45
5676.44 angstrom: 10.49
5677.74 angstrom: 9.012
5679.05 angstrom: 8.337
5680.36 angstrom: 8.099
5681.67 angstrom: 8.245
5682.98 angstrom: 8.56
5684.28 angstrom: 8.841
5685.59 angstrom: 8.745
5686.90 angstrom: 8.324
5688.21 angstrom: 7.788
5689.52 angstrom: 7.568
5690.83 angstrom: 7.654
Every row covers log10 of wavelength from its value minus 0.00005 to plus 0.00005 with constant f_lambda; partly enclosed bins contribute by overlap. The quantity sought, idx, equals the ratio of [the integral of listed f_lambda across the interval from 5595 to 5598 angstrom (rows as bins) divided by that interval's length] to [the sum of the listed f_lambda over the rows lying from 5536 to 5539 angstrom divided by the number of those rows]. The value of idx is 0.84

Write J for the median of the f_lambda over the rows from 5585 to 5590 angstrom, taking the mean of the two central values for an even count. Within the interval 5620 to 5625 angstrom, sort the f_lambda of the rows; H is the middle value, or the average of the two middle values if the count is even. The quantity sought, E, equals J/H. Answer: 0.98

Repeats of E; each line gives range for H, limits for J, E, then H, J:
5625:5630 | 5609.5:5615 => 1.63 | 8.5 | 13.8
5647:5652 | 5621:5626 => 1.03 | 9.0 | 9.3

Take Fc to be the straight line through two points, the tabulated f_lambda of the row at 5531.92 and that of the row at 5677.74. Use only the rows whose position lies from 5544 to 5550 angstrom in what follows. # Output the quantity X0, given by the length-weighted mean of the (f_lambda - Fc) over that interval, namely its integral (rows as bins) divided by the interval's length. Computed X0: -0.86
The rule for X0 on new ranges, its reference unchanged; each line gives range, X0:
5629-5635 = -1.39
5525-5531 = -0.01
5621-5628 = -1.05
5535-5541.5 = -0.87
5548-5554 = -1.17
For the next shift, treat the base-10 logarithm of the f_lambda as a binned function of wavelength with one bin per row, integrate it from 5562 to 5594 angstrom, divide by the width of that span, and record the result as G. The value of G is 0.97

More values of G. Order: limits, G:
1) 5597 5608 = 0.95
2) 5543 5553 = 1.04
